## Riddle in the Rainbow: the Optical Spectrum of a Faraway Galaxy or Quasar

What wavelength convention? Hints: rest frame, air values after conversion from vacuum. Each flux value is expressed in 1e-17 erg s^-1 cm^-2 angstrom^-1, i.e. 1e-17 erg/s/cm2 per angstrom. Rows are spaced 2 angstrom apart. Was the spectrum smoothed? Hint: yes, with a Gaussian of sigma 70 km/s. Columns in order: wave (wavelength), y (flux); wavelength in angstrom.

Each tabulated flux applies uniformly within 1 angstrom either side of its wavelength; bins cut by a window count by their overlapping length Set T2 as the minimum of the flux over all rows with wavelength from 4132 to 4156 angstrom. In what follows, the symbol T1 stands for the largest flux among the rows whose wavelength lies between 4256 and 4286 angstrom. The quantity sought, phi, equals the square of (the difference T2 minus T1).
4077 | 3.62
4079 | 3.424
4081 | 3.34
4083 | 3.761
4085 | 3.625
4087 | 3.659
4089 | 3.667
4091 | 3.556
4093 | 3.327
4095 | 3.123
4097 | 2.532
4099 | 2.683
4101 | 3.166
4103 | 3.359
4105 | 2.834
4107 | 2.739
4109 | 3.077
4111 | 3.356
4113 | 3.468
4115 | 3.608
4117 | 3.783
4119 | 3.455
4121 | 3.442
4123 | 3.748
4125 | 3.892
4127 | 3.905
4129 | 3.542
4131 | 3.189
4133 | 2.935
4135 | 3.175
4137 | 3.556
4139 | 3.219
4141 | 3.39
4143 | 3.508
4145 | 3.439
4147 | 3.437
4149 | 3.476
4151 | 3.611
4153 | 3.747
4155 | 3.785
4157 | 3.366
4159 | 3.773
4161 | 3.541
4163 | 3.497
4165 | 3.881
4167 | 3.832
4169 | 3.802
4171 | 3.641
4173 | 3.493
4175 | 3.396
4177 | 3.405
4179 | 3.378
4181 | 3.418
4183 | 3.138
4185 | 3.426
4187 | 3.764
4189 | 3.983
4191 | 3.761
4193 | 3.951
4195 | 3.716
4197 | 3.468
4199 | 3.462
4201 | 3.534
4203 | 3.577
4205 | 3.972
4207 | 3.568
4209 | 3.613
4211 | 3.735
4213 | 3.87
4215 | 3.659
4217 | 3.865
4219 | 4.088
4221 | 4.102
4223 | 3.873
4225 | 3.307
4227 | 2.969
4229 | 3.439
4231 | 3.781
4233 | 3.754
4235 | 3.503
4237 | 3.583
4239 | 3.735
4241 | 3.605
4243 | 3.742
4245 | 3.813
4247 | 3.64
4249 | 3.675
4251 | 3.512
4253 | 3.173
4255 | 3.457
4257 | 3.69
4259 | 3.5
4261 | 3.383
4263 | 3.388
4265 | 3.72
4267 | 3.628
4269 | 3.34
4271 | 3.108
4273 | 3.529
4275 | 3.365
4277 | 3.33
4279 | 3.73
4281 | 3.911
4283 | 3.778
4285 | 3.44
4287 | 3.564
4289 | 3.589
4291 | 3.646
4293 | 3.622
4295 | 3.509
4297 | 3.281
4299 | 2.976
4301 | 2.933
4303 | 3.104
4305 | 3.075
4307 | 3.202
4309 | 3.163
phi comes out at 0.95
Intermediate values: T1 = 3.911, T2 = 2.935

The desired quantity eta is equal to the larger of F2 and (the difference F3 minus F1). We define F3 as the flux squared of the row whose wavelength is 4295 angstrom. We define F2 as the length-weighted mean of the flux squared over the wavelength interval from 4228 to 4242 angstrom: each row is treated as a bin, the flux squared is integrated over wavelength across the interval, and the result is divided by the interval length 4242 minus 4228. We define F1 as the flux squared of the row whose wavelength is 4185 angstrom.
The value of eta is 13.2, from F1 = 12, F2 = 13.2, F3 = 12.3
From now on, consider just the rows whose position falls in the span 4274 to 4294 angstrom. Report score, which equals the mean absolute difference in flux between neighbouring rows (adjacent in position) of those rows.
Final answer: 0.146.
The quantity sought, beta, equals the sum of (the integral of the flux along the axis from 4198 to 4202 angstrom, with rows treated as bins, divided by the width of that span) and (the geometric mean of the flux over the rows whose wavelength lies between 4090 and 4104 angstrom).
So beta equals 6.6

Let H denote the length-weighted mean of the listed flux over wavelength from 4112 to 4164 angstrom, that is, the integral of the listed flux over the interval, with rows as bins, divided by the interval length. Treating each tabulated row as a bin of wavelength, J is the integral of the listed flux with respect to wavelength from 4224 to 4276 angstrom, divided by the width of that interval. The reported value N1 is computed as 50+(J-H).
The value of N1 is 50.0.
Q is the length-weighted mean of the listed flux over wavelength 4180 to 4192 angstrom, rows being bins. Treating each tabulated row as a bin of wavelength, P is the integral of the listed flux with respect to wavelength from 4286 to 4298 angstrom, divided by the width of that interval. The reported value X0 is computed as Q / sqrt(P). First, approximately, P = 3.54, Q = 3.58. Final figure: 1.90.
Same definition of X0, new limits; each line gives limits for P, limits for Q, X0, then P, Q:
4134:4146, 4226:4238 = 1.91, 3.38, 3.50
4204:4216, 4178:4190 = 1.82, 3.74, 3.52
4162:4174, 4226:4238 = 1.82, 3.69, 3.50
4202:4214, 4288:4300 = 1.78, 3.72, 3.44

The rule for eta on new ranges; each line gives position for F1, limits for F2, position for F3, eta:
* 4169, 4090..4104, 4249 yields 9.8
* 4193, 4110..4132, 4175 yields 12.9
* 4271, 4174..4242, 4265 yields 13.2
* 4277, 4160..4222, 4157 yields 13.5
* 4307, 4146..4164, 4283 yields 12.8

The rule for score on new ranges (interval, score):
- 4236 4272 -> 0.175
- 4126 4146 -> 0.254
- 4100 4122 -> 0.220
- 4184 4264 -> 0.196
